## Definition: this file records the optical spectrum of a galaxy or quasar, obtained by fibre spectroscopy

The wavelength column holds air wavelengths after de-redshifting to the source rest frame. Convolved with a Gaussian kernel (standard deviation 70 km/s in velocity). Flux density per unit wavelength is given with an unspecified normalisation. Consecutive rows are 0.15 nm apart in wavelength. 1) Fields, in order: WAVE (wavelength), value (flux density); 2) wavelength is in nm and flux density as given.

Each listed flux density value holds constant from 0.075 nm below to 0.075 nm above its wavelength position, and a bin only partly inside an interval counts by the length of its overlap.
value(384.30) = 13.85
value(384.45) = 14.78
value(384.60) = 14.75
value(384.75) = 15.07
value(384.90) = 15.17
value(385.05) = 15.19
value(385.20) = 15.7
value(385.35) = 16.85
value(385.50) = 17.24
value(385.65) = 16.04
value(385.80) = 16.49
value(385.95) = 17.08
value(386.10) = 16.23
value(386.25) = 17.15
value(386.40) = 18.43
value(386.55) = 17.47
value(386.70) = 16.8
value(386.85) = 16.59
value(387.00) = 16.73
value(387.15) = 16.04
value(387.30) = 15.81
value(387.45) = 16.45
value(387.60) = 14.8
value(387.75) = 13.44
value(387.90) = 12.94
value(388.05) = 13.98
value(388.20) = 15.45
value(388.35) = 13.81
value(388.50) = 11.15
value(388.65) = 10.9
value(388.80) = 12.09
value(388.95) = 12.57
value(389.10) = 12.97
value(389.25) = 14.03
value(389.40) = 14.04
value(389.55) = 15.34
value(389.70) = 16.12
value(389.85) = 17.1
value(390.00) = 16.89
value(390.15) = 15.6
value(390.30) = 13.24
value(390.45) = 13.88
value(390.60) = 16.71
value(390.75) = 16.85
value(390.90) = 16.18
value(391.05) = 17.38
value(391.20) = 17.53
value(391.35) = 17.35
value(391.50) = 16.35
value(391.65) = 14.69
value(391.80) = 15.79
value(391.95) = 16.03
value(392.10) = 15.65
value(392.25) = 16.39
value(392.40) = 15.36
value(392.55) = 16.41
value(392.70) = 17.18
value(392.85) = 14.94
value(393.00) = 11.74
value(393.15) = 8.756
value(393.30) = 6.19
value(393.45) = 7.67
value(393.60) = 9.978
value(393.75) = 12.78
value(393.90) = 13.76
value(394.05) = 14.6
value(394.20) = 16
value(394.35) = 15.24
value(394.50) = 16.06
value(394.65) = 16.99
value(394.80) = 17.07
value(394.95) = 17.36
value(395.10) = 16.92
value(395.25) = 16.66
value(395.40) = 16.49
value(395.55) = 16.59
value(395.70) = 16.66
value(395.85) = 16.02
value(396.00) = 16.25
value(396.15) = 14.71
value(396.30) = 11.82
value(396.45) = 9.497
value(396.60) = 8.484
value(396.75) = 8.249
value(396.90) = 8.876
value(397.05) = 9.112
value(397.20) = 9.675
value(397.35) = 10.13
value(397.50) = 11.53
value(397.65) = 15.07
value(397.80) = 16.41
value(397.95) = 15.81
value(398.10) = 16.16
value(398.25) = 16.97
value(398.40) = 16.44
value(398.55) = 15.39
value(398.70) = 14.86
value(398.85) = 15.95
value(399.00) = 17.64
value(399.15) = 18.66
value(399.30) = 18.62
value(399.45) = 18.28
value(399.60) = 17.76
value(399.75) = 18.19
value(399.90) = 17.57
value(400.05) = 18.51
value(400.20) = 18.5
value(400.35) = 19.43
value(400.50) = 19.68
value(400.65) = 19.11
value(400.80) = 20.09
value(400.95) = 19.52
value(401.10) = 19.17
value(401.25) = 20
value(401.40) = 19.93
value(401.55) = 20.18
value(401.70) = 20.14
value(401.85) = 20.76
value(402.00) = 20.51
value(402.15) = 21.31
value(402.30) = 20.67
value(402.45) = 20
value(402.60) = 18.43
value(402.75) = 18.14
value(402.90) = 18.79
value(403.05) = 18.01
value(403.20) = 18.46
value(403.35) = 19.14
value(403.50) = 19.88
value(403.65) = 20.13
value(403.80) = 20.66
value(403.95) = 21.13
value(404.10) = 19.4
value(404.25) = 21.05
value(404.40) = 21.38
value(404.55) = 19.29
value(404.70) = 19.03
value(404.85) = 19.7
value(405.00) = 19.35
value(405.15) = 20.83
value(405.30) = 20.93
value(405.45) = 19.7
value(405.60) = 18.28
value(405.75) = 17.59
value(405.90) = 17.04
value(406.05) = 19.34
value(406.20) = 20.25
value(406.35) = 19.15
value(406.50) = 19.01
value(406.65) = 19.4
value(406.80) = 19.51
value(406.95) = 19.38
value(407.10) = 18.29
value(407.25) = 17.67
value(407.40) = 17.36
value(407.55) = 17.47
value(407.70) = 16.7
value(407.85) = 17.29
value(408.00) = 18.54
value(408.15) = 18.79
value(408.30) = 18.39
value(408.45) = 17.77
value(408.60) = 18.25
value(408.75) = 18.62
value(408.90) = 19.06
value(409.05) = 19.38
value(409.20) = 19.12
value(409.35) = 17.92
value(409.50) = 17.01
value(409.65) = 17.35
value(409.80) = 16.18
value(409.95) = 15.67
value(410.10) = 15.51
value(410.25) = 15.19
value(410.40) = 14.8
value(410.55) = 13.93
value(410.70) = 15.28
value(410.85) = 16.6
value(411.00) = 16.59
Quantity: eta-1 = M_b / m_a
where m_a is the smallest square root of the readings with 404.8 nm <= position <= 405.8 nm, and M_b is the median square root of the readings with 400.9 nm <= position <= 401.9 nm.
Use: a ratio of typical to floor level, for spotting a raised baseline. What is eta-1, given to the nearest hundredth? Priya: 1.07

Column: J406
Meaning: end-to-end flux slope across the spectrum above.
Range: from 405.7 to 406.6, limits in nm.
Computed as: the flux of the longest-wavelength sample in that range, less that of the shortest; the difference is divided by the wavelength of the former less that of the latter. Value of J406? 2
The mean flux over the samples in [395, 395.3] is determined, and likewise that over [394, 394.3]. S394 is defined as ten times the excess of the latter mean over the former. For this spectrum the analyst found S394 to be -15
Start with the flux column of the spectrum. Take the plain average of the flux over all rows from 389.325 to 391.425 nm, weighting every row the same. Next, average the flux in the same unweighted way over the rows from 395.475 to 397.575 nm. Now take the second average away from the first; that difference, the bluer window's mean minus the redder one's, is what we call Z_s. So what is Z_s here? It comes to 4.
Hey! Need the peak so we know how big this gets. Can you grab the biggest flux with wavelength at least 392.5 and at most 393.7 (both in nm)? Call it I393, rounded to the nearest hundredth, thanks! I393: 17.18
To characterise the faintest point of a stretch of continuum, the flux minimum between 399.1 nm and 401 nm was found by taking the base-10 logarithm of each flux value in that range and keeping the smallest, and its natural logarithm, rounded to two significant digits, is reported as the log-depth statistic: 0.22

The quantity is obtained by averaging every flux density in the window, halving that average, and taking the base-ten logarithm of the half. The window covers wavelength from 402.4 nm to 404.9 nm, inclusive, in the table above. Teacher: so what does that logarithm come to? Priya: 0.99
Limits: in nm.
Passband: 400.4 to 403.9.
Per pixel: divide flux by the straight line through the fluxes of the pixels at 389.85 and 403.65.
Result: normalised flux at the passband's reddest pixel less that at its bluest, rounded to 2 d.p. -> 0.01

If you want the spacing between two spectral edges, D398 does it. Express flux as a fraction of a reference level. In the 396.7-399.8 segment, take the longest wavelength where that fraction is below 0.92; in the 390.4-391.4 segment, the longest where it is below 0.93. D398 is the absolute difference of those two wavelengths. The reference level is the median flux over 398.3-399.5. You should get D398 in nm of 8.25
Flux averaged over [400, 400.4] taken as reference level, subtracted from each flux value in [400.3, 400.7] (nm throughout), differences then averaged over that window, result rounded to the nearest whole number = 1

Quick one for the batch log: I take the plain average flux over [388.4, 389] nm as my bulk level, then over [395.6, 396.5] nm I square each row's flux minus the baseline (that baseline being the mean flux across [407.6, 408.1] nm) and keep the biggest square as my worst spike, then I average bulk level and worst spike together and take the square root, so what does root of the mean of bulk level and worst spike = 6.2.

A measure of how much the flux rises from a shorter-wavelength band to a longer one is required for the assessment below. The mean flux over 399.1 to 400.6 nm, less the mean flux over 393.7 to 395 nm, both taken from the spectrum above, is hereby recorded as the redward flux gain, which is 3.0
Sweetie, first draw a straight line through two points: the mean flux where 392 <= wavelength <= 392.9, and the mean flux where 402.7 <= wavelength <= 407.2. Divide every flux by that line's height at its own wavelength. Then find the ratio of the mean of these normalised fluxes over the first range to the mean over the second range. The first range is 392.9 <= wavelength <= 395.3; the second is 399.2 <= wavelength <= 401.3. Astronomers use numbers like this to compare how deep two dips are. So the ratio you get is 0.79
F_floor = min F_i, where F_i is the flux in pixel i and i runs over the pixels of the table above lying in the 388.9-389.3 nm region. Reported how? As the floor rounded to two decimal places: 12.57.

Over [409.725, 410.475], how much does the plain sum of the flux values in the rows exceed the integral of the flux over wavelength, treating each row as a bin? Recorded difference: 65.7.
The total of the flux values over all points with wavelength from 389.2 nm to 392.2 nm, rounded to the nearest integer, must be 317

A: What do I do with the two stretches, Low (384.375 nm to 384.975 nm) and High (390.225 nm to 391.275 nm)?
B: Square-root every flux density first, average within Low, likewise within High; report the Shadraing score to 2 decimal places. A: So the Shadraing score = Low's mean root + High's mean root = 7.86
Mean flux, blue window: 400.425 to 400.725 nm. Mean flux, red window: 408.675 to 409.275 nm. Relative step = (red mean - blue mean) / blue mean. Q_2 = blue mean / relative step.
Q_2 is -1075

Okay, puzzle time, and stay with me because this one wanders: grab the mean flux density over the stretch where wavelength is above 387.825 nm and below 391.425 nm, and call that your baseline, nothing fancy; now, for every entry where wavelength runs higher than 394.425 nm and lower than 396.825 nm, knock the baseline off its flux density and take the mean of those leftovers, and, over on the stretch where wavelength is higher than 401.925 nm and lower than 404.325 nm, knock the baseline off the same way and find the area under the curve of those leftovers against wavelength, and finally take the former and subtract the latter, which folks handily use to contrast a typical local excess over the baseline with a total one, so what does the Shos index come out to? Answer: -12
